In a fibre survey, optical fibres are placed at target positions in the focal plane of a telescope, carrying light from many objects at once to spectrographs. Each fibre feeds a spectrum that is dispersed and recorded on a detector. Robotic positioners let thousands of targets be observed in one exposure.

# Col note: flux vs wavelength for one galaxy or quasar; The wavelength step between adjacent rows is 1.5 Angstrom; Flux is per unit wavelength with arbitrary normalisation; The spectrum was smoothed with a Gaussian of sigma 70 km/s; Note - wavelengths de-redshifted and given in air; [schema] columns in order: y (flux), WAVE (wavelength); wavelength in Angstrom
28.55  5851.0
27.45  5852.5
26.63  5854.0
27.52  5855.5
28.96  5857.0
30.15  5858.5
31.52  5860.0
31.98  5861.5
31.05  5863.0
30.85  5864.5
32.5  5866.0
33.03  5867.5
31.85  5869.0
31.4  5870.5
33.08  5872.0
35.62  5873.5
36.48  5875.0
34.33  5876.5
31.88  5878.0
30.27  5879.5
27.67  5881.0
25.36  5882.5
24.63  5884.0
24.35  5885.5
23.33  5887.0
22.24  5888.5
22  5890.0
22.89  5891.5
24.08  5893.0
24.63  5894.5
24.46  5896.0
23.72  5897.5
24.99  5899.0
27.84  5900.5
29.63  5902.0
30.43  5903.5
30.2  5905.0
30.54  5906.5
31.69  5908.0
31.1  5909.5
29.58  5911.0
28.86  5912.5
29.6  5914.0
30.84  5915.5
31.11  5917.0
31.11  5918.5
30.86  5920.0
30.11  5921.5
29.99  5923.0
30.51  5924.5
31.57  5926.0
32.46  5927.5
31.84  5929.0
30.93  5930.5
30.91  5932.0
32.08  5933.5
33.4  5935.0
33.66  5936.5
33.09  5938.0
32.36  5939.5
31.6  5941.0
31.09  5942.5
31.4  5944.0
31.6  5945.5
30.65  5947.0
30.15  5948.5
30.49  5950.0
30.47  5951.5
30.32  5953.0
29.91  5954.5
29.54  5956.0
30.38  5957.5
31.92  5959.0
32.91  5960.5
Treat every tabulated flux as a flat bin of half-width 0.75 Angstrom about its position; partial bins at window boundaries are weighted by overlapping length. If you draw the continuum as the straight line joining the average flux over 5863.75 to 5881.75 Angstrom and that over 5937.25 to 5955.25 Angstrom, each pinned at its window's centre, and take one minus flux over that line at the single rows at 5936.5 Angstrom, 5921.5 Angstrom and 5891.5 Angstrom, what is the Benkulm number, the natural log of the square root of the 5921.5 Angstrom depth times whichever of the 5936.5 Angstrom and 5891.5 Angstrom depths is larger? -2.2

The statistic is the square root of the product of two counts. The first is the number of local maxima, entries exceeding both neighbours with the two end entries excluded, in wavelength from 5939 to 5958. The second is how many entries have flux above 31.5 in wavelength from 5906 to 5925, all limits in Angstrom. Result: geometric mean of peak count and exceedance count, 1.4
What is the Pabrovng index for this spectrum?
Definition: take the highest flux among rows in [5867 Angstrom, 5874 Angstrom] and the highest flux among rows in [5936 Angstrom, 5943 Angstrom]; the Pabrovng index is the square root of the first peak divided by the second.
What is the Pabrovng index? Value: 1.03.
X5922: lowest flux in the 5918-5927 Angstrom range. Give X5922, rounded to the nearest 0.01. 29.99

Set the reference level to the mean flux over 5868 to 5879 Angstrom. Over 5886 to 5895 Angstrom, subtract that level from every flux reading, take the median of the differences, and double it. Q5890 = -21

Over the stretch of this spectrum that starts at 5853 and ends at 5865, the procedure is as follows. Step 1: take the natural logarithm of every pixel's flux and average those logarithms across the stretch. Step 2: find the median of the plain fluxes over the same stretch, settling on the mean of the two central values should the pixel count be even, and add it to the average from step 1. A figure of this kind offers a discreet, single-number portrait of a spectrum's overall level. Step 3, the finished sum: 33.9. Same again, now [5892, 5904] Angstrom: 28.1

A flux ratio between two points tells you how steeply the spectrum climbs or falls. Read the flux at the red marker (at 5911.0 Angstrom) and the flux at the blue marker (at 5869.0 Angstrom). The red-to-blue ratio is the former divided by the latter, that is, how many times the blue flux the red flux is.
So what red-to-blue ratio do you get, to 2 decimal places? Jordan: 0.93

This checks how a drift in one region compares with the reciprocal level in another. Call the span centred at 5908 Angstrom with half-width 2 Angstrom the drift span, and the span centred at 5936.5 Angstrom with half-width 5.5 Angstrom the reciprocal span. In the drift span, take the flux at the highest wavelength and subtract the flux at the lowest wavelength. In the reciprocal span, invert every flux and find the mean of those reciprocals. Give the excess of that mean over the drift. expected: -0.5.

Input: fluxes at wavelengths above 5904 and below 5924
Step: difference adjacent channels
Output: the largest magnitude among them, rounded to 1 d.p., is 1.5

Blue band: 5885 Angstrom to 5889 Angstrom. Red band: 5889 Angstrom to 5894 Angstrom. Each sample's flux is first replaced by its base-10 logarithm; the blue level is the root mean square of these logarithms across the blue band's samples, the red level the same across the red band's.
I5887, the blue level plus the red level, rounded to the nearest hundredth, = 2.73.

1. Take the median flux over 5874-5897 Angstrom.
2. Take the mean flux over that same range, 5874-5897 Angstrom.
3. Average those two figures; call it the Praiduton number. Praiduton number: 25.6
